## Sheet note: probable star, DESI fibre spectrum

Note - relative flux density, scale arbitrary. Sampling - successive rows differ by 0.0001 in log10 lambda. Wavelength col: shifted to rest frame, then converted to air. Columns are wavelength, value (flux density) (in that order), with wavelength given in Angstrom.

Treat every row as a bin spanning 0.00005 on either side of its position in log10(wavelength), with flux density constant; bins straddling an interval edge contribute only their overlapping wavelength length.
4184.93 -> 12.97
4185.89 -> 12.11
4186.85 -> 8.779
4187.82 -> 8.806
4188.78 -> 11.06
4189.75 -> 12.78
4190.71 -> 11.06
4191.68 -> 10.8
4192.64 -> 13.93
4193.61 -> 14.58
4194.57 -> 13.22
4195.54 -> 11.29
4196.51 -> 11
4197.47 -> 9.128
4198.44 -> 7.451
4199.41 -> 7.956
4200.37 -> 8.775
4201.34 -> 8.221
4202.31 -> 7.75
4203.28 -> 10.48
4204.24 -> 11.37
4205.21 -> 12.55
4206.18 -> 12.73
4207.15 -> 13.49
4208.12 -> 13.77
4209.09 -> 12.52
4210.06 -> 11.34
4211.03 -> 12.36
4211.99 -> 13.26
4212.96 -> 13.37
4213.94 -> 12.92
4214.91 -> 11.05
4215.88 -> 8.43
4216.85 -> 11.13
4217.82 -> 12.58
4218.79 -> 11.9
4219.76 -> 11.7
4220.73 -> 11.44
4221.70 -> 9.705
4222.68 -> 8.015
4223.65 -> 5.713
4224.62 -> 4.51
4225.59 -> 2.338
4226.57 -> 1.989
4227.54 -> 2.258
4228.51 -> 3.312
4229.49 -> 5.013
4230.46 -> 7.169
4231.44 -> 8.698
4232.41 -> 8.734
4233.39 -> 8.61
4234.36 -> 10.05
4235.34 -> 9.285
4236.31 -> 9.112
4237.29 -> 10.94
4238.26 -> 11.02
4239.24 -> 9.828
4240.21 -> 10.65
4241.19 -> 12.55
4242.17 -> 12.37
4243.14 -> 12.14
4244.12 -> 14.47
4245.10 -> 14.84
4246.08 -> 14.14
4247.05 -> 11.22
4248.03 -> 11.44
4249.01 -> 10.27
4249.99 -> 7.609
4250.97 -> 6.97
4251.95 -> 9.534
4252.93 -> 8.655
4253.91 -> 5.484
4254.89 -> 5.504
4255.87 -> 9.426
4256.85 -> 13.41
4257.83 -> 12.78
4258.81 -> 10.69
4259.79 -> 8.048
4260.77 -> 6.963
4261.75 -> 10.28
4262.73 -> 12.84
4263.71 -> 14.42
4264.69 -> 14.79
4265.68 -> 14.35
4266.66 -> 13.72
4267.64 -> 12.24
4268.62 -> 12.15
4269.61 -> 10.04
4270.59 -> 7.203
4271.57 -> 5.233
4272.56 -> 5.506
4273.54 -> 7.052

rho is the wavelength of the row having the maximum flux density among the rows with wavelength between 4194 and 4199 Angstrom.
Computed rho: 4194.57 Angstrom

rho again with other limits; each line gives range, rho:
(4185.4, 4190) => 4189.75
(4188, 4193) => 4192.64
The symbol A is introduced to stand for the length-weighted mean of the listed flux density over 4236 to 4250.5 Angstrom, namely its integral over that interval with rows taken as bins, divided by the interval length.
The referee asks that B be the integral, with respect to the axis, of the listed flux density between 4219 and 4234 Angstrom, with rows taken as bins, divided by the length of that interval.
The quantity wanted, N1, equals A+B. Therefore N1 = 18.3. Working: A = 11.5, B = 6.7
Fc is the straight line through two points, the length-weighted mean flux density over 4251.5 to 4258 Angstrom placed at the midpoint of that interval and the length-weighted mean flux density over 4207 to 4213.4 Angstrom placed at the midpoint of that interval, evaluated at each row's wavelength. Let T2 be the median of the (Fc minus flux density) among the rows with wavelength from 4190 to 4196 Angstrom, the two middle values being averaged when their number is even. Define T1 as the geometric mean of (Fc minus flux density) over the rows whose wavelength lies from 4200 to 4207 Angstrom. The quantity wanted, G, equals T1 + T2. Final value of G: 4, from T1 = 2.3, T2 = 1.9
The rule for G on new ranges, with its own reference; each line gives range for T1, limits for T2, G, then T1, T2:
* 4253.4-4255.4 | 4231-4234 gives 6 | 3.6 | 2.3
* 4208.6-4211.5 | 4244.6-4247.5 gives -4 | 0.6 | -4.3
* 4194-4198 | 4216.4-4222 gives 3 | 2.5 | 0.4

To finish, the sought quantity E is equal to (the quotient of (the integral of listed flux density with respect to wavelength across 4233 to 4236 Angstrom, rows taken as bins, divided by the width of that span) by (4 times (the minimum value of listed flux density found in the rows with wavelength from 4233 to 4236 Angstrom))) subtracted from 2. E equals 1.73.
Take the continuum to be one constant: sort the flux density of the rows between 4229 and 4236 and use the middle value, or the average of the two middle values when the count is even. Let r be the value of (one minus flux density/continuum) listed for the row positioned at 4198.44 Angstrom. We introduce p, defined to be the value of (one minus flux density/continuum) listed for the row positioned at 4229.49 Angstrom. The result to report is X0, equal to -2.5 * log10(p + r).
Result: 0.6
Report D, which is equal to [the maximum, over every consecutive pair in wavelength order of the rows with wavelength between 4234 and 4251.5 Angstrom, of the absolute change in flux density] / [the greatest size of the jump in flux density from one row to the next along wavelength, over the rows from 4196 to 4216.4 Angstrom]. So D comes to 1.07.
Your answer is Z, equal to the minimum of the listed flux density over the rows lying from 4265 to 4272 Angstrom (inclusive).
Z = 5.233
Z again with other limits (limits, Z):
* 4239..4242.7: 9.828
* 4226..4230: 1.989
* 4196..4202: 7.451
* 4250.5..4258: 5.484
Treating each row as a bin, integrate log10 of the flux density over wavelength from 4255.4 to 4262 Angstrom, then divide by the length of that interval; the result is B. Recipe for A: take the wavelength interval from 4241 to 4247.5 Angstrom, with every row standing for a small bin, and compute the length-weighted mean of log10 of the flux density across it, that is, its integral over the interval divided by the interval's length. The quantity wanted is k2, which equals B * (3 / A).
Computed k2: 2.7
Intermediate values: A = 1.12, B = 1.00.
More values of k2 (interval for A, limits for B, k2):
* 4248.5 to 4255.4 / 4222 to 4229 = 1.9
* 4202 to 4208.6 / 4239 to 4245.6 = 3.1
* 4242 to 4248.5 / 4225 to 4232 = 1.6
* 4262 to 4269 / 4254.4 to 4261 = 2.6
